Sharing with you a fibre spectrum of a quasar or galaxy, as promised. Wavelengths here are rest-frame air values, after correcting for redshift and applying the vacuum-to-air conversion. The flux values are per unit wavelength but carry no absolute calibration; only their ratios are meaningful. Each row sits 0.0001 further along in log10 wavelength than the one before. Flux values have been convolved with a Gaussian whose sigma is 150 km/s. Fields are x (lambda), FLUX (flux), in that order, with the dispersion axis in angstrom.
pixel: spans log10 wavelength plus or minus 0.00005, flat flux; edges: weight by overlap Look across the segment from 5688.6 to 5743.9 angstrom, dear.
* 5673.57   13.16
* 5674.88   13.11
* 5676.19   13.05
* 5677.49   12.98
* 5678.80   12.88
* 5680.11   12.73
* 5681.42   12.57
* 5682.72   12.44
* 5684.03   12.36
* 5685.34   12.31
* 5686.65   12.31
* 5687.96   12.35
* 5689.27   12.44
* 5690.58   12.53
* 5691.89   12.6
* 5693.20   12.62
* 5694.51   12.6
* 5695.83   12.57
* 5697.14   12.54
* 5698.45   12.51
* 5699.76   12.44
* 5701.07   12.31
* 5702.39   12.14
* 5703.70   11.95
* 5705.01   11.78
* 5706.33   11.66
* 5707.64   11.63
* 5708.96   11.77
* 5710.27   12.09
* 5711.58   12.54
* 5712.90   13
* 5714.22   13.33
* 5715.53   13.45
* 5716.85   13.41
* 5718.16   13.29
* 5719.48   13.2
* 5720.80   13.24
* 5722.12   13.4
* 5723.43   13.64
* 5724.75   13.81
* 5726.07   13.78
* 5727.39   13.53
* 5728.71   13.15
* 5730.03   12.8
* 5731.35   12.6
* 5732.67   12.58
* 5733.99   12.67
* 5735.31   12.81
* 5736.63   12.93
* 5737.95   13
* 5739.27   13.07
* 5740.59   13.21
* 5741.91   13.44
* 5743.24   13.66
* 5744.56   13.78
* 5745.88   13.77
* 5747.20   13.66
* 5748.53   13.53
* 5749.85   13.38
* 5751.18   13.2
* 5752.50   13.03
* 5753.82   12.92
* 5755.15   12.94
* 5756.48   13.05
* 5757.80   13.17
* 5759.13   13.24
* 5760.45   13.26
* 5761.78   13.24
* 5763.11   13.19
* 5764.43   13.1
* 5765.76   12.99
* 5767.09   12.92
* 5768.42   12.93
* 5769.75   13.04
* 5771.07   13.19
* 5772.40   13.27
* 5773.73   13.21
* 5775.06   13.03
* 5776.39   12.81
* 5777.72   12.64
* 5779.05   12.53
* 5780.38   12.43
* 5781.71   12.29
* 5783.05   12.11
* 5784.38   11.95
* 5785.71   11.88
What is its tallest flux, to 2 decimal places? 13.81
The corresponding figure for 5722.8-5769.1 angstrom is 13.81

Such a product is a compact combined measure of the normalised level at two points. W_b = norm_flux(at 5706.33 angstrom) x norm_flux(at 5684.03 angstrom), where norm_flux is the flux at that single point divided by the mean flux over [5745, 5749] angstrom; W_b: 0.77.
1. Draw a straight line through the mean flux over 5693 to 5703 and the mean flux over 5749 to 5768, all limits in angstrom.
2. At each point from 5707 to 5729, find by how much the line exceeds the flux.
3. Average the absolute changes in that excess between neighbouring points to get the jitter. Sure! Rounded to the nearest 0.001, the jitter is 0.205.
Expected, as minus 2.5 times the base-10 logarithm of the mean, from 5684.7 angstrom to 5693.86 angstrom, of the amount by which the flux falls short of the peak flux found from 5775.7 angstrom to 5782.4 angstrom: 1.11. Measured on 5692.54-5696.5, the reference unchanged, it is 1.68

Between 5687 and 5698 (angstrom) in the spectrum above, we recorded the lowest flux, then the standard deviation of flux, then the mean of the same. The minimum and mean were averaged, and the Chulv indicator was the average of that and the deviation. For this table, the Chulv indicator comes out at 6.3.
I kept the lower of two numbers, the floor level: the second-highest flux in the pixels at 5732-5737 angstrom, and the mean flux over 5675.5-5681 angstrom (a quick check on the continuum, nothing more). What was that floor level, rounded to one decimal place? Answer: 12.8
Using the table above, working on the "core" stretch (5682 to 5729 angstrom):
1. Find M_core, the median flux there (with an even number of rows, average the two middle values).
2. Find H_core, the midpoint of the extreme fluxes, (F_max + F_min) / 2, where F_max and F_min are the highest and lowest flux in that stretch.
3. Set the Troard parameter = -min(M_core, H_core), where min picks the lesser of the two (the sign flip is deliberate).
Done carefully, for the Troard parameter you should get -12.5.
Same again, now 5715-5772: -13.2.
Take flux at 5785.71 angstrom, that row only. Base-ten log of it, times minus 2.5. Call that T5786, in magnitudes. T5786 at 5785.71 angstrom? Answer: -2.69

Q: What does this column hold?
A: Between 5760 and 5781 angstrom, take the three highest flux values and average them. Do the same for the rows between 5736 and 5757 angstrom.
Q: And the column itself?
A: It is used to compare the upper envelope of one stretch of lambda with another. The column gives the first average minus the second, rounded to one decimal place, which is -0.5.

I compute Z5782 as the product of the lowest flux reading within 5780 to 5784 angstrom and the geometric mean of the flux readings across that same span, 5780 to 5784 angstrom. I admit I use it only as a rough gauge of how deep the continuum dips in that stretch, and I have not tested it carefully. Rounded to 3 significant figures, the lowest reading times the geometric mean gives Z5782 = 149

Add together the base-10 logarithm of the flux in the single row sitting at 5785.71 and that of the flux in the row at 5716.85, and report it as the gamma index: 2.20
